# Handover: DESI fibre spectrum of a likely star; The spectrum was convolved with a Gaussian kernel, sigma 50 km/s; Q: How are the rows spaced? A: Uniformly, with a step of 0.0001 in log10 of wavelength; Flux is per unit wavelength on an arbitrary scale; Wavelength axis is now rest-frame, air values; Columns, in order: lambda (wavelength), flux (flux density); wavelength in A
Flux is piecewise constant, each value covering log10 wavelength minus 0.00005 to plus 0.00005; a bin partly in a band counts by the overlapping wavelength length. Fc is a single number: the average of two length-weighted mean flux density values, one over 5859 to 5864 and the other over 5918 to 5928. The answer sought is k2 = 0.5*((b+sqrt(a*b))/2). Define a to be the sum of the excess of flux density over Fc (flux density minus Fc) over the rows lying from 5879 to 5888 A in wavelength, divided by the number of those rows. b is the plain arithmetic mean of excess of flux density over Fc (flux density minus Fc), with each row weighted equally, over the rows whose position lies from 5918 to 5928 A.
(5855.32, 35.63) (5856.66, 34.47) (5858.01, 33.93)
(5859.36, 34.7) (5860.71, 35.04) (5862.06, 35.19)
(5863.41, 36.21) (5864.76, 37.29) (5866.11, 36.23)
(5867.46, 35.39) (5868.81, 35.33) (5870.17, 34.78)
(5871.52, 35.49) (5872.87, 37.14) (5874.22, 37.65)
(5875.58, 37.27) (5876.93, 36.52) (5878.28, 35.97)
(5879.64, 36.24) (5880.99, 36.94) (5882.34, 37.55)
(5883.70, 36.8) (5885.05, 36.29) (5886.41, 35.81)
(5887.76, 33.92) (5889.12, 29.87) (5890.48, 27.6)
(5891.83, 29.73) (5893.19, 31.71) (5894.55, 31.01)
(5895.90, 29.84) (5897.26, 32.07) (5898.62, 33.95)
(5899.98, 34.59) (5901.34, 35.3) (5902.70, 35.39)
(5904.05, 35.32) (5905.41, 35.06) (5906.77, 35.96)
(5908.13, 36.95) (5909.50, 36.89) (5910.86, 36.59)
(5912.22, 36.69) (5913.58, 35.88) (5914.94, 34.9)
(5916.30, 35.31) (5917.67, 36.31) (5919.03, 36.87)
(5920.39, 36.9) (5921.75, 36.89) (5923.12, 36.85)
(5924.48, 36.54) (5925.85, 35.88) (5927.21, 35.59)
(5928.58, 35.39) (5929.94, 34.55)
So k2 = 0.26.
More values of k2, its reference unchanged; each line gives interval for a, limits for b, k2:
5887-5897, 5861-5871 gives 0.17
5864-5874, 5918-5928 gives 0.20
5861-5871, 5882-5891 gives -0.36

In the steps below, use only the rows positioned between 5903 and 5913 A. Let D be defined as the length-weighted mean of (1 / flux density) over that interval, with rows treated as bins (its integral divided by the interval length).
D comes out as 0.0277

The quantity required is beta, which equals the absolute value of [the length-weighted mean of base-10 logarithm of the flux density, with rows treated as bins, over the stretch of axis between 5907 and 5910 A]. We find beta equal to 1.56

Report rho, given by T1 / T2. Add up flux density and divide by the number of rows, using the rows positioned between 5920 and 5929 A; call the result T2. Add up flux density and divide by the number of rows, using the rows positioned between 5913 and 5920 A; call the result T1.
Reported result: 0.99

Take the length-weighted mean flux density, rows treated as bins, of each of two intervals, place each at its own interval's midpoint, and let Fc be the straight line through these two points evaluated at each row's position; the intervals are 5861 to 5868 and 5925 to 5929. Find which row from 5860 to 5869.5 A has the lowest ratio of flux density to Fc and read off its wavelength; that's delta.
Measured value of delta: 5860.71 A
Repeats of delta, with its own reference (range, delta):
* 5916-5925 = 5916.30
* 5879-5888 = 5887.76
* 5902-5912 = 5905.41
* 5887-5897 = 5890.48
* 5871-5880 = 5871.52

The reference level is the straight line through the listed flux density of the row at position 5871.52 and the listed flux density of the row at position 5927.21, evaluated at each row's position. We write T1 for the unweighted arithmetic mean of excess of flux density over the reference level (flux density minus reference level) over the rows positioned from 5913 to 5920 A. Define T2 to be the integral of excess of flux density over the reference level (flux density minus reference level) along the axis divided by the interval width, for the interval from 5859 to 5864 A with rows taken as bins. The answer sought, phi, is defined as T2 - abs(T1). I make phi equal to -0.4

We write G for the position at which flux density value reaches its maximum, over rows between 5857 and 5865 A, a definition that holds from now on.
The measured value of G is 5864.76 A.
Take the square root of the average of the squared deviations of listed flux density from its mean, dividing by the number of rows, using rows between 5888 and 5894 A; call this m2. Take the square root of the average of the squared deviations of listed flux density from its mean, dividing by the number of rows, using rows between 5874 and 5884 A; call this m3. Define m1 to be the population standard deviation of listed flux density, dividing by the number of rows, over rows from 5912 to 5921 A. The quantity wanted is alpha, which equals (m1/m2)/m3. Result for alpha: 0.9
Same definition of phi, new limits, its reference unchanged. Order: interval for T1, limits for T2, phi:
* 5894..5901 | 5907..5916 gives -2.6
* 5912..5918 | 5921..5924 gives 1.0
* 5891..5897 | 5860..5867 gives -4.5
